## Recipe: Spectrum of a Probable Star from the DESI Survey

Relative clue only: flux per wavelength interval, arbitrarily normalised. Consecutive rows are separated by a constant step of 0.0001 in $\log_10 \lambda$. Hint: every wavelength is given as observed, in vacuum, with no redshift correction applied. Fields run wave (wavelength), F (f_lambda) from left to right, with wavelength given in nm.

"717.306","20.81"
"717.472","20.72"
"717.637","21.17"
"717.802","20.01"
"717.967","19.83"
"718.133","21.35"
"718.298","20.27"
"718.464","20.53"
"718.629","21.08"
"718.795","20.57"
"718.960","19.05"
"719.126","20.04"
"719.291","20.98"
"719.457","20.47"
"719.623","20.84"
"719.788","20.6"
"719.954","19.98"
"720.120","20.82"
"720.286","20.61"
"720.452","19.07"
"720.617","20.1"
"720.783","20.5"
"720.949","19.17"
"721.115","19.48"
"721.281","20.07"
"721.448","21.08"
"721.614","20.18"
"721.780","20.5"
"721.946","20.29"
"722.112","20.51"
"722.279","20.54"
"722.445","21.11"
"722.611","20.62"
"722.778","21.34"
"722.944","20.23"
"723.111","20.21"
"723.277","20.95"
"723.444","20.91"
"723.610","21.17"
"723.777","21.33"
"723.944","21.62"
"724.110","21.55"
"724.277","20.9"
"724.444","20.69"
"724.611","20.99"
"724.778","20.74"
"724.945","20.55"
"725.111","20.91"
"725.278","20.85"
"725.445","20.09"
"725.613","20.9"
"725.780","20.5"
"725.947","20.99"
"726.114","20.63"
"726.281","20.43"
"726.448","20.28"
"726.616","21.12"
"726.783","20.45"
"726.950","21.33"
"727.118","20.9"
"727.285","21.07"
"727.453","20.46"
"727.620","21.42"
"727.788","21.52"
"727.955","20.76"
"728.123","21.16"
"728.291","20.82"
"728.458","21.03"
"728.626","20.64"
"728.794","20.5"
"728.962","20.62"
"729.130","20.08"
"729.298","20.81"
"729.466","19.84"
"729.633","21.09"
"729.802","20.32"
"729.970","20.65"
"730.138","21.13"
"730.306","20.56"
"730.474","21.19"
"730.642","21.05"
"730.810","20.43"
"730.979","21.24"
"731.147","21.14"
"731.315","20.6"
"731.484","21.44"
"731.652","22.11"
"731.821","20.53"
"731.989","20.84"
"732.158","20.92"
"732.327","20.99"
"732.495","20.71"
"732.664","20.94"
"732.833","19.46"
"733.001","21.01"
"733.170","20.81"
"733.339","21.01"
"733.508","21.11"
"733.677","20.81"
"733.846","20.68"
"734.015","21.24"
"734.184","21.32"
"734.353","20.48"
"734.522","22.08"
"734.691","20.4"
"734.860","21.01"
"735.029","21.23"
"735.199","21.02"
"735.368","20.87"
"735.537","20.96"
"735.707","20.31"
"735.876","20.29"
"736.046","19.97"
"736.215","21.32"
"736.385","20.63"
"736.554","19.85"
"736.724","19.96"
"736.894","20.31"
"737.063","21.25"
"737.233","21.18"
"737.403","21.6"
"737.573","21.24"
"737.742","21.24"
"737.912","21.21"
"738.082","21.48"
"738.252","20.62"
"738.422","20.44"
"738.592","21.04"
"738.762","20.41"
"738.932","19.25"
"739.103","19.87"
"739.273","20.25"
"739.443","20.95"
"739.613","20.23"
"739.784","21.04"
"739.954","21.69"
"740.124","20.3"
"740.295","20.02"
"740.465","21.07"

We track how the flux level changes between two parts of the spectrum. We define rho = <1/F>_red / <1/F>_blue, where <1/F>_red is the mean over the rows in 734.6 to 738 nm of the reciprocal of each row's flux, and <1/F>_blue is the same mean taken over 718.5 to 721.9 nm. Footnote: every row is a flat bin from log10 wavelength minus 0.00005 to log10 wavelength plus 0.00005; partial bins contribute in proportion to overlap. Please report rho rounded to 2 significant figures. 0.97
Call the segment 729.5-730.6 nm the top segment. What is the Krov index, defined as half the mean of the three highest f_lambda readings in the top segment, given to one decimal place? 10.6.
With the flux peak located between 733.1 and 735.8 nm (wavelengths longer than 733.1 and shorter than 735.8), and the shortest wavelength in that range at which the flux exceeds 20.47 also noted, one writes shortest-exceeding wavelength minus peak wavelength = -1.35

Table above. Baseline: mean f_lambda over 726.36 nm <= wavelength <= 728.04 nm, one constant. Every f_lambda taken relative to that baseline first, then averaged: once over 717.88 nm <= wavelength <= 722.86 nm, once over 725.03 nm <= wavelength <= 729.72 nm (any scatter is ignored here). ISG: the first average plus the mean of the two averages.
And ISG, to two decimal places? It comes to -0.90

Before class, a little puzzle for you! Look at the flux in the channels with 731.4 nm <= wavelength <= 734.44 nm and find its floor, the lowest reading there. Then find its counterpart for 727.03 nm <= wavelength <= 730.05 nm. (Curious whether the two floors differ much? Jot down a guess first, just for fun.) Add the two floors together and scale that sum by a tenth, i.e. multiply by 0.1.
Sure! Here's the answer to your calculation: 3.93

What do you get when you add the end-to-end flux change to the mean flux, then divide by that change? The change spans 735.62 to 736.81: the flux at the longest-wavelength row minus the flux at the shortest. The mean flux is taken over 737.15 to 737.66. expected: -60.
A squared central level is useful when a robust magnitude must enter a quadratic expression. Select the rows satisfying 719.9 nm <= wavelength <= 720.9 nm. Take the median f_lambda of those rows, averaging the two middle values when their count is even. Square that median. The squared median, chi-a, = 412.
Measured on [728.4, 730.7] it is 426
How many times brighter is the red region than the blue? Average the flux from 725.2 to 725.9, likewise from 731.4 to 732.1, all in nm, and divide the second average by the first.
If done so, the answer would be 1.03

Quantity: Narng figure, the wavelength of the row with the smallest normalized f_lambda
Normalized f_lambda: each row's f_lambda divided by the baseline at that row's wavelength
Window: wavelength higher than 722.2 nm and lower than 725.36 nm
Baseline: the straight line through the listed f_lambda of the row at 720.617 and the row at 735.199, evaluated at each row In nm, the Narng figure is 723.111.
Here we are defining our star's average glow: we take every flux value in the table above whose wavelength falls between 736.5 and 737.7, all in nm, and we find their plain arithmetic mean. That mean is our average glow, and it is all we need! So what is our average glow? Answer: 20.8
